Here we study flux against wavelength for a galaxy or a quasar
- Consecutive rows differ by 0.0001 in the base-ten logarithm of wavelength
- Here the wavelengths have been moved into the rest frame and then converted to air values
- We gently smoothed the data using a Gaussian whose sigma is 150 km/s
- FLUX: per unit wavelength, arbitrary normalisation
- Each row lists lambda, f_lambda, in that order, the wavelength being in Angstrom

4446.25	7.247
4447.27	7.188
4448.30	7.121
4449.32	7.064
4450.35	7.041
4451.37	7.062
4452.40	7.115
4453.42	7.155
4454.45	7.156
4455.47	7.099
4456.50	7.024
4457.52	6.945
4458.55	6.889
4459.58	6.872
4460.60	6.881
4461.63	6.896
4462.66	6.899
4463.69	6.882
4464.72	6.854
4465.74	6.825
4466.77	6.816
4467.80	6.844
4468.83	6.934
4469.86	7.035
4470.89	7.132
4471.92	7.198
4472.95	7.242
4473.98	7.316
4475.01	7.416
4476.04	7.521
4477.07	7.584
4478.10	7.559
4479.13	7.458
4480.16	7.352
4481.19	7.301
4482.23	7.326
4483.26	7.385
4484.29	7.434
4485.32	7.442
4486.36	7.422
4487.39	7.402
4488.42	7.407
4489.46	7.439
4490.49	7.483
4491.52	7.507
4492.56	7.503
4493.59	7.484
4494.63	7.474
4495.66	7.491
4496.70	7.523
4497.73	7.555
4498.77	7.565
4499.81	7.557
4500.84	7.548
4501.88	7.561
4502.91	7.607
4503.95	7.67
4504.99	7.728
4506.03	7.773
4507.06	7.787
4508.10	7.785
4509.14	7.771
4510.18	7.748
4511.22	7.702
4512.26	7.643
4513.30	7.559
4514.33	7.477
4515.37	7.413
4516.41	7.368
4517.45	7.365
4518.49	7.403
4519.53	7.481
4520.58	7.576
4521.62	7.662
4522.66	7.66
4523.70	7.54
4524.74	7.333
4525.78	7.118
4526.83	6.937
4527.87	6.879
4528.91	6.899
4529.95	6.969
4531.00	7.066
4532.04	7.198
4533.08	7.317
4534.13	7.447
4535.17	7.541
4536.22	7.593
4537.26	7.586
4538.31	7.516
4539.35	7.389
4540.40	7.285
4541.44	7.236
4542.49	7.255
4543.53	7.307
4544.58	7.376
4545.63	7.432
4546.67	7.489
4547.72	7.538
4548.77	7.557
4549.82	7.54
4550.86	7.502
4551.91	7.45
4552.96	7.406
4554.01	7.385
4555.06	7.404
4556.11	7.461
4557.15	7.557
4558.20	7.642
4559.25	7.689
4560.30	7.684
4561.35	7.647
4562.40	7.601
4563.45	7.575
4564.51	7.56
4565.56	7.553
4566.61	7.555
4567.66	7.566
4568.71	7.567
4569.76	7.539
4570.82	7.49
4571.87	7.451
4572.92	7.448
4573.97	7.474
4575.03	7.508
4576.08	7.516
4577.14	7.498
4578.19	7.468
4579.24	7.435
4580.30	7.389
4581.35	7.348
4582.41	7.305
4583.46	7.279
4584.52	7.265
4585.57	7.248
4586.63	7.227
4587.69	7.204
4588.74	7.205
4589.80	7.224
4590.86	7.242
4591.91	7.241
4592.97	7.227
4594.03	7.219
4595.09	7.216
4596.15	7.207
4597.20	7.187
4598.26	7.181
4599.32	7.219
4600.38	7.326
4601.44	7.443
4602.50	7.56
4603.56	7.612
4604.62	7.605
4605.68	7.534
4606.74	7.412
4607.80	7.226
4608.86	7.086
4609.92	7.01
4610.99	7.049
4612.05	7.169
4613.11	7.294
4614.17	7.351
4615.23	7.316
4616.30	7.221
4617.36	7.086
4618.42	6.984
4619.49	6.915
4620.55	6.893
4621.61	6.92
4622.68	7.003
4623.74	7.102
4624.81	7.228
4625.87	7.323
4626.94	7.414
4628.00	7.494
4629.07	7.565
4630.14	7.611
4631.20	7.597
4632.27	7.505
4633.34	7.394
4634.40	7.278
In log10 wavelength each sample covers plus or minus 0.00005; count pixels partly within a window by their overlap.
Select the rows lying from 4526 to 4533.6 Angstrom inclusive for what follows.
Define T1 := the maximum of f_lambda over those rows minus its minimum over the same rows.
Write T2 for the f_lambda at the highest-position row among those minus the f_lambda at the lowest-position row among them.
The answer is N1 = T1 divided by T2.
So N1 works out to 1.2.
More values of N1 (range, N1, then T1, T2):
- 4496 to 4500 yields 1.2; 0.04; 0.03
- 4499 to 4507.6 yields 1.0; 0.24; 0.23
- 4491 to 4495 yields -1.0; 0.03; -0.03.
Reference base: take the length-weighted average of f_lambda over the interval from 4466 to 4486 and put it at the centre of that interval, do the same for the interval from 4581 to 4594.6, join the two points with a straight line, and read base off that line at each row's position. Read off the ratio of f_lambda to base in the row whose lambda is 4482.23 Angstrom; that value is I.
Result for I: 1.01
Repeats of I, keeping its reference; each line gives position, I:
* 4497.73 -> 1.04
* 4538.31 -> 1.04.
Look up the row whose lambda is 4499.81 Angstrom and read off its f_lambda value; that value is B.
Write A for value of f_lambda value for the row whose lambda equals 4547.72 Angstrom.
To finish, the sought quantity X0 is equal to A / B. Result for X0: 1.00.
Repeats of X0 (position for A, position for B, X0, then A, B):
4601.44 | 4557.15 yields 0.98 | 7.443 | 7.557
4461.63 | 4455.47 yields 0.97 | 6.896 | 7.099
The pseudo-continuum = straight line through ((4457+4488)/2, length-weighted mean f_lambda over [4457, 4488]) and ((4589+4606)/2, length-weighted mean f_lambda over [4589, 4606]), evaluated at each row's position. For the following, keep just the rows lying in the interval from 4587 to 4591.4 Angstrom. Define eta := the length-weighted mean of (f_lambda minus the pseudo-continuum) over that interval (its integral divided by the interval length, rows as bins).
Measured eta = -0.1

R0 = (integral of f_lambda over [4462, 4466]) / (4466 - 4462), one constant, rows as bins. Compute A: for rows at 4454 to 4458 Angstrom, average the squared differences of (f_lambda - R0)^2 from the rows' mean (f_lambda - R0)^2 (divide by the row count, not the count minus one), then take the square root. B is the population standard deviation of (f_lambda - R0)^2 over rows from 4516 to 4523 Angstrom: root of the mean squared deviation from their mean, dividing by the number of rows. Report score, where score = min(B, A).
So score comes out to 0.029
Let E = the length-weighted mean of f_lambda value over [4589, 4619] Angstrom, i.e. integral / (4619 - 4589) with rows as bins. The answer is 7.26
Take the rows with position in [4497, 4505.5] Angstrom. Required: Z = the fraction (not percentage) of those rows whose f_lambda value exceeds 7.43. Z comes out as 1.00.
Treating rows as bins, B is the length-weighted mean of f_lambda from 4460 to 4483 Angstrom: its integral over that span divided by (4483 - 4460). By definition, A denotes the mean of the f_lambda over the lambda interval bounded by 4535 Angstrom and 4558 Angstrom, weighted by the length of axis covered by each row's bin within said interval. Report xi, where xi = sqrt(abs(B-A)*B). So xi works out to 1.5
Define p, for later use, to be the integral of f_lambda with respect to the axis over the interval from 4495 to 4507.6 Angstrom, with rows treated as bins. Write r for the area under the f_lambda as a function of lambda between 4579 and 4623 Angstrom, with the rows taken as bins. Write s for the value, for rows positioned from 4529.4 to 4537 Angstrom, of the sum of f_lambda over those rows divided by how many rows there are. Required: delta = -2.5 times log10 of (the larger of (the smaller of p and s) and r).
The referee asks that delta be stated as -6.3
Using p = 96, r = 319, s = 7.30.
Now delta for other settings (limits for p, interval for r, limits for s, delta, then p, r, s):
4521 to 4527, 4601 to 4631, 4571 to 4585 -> -5.8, 44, 218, 7.41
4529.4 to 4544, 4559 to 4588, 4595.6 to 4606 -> -5.8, 107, 216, 7.39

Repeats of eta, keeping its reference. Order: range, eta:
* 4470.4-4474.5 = 0.1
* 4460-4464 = -0.3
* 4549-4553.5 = 0.2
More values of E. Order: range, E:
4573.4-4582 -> 7.45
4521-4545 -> 7.31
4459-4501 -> 7.28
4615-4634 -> 7.25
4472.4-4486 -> 7.41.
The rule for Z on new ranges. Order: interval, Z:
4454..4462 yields 0.00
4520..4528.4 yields 0.50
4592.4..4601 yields 0.00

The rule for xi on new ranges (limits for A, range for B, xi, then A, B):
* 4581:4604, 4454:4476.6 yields 1.3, 7.28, 7.03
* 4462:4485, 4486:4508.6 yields 1.7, 7.20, 7.56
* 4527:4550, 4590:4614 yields 0.6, 7.33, 7.29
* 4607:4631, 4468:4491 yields 1.0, 7.20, 7.35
